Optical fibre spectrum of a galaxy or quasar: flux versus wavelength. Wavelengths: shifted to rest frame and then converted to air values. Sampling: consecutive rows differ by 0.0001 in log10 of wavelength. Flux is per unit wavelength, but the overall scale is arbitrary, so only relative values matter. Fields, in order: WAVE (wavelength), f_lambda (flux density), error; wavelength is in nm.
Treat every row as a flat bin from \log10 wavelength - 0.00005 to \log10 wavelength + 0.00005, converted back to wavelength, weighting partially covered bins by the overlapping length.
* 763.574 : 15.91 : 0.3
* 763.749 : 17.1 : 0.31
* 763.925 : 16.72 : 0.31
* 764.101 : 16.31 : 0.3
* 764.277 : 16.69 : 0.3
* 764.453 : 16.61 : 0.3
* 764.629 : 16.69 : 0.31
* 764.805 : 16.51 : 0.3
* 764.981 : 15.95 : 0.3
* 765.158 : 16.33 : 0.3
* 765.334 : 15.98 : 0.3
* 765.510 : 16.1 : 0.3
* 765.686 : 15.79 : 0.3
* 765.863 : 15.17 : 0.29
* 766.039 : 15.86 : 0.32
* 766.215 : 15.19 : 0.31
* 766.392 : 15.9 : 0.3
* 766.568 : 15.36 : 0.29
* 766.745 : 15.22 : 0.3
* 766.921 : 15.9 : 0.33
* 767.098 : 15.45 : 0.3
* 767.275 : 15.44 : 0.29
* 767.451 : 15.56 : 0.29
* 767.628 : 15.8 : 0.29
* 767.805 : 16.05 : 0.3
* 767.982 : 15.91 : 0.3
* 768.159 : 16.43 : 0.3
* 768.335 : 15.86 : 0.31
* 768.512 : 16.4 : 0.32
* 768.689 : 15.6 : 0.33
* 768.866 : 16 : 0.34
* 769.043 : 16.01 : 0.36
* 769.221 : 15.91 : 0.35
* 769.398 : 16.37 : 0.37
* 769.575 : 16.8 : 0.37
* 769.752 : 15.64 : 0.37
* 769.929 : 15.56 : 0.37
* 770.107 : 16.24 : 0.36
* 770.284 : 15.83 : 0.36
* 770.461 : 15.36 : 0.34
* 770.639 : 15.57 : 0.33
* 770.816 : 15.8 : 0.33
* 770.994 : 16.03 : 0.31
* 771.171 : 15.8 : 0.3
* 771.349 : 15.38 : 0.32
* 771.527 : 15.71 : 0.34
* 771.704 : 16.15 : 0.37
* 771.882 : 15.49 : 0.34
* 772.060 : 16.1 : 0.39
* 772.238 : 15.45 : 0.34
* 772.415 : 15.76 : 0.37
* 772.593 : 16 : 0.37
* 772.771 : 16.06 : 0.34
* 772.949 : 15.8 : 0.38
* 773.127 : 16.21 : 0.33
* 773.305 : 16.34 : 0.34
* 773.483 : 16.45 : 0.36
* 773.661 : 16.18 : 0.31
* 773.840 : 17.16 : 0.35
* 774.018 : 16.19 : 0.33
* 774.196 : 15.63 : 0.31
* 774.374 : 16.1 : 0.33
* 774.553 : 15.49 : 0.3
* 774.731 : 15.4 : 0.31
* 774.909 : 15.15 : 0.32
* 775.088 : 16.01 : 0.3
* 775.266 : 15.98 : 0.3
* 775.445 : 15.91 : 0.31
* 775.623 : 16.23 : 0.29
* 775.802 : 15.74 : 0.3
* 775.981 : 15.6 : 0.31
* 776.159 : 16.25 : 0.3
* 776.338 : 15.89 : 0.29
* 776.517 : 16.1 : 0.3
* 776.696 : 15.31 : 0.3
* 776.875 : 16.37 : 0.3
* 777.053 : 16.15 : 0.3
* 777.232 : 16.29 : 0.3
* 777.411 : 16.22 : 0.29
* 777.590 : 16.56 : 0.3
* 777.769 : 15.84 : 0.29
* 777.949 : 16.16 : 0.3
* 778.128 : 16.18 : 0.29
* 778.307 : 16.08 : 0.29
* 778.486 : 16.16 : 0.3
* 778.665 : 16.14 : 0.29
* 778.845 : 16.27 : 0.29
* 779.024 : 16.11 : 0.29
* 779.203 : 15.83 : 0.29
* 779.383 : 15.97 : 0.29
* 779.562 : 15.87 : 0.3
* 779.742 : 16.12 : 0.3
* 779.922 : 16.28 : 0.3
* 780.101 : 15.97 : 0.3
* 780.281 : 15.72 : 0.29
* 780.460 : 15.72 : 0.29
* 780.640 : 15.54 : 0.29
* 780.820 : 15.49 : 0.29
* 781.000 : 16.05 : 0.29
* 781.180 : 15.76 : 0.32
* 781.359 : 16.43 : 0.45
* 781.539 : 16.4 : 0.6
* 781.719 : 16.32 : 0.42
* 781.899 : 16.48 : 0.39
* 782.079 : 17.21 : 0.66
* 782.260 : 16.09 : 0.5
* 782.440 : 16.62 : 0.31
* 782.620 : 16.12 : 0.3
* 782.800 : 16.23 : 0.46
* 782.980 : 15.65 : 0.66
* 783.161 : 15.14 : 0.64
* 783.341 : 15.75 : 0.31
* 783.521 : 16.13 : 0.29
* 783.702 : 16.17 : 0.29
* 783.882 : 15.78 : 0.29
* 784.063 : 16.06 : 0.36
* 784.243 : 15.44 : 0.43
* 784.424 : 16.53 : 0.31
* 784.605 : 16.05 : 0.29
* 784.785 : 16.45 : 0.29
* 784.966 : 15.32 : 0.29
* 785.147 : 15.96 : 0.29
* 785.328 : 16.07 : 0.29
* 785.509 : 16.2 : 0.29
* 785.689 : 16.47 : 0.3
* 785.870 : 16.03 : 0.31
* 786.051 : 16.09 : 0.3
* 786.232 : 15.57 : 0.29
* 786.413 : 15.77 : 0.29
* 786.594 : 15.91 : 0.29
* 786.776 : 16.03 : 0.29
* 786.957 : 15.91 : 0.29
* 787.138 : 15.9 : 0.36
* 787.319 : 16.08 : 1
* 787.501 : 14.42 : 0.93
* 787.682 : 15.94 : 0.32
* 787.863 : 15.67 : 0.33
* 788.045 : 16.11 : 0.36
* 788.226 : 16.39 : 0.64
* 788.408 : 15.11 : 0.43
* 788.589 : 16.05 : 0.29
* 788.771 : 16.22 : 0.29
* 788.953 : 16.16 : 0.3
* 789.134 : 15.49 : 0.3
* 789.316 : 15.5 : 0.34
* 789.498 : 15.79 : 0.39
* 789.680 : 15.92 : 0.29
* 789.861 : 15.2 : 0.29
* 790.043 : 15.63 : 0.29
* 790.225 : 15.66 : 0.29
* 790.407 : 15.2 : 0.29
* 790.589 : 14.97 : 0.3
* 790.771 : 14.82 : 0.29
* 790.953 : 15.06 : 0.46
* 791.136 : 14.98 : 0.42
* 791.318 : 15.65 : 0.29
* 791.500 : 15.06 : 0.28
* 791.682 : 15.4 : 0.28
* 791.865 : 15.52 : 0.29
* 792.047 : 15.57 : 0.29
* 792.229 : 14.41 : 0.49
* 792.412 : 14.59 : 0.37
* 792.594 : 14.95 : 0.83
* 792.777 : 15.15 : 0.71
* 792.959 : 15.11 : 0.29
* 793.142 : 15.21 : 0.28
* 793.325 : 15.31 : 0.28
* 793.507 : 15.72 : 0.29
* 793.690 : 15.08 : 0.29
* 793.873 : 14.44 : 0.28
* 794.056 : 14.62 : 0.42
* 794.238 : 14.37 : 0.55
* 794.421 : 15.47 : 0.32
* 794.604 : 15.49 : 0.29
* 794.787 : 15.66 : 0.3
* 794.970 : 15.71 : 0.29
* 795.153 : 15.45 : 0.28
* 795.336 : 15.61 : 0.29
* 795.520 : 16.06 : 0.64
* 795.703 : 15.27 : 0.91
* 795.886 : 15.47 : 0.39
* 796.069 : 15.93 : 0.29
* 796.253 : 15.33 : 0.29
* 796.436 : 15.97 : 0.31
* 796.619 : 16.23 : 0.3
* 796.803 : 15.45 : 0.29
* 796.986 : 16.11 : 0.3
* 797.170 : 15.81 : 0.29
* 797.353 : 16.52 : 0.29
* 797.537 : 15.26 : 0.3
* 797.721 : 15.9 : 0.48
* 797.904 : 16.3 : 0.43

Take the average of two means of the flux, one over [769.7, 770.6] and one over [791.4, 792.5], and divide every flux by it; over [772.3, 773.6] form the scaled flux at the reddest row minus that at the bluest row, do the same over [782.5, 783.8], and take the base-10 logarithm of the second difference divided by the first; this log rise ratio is -1.1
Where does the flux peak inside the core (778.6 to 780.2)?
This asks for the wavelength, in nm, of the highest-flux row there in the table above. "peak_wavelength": 779.922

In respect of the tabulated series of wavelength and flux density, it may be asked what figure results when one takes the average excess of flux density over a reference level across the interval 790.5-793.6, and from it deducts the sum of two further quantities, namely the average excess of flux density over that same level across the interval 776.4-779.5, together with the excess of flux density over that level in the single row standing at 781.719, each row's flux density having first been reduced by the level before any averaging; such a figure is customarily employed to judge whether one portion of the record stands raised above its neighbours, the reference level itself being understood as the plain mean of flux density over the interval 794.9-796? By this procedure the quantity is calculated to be -1.7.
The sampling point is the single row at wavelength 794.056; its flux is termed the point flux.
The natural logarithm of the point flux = 2.68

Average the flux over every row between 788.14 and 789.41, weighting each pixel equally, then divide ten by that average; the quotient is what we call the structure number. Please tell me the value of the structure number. 0.631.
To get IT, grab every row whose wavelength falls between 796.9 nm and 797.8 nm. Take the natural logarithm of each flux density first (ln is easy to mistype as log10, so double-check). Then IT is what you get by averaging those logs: 2.77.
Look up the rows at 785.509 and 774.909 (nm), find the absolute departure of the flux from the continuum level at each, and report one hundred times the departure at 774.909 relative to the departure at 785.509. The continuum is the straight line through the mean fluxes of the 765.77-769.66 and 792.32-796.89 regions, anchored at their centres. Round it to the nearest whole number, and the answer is 79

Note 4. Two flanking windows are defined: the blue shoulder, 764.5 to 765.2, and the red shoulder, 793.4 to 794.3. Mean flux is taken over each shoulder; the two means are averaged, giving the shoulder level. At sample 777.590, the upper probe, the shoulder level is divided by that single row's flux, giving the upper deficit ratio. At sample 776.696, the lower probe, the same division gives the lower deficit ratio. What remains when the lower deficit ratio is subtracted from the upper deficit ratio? -0.08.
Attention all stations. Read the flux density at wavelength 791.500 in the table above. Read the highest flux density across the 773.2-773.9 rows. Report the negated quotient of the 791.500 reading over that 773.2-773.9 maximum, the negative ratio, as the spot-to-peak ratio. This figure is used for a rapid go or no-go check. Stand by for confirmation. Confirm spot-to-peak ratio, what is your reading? -0.88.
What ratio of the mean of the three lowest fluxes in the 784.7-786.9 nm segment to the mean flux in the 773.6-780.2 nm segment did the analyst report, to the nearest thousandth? 0.971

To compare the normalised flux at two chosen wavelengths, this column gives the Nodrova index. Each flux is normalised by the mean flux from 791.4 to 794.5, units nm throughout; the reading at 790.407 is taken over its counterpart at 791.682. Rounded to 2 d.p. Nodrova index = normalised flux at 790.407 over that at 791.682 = 0.99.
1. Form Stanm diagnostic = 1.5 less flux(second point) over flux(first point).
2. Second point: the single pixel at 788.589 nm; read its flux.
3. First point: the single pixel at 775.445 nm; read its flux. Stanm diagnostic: 0.49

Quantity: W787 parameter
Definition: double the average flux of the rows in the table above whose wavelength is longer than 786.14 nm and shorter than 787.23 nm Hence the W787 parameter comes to 31.7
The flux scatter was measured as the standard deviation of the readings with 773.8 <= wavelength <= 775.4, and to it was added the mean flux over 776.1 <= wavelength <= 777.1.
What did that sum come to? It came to 16.6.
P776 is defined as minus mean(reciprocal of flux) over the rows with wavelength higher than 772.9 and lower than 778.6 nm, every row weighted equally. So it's -0.0624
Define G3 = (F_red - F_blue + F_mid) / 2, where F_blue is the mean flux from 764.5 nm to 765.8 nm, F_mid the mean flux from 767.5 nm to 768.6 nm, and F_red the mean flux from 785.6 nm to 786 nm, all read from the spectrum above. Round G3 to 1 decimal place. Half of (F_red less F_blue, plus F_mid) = 8.1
